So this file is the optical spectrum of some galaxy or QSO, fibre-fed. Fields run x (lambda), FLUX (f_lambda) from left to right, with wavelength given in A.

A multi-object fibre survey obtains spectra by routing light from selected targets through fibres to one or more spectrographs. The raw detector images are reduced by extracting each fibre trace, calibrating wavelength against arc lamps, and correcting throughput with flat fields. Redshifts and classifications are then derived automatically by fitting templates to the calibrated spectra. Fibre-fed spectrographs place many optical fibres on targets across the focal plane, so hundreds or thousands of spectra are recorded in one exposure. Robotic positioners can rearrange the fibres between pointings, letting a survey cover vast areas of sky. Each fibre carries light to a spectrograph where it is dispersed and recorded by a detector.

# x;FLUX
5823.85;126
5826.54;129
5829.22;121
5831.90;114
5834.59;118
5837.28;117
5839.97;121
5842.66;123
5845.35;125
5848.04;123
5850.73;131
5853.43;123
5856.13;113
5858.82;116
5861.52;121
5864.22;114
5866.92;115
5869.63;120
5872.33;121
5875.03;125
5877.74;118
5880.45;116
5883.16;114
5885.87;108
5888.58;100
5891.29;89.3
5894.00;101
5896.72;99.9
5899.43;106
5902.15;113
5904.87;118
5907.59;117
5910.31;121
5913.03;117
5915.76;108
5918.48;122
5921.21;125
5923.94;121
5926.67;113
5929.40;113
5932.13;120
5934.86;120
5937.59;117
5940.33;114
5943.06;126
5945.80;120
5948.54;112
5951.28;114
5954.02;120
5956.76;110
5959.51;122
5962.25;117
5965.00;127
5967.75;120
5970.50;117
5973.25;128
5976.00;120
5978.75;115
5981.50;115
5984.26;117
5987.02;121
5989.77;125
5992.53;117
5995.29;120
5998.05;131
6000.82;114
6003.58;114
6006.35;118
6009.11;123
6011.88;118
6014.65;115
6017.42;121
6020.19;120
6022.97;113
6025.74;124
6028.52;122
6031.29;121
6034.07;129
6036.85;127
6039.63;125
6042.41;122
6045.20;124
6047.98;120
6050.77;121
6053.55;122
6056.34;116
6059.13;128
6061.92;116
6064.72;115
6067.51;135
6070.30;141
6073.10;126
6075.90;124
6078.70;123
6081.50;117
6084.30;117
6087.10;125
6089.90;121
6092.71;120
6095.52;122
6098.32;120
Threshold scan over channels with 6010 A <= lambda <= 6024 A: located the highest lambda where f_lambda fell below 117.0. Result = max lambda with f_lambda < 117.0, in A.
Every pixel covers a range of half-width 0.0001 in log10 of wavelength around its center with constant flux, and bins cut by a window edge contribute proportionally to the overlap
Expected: 6022.97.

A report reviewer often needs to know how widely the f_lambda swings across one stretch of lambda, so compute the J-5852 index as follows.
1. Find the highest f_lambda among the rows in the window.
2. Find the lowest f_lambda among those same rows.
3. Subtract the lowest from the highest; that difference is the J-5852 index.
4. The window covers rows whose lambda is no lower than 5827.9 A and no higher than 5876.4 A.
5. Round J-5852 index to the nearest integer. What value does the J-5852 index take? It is 18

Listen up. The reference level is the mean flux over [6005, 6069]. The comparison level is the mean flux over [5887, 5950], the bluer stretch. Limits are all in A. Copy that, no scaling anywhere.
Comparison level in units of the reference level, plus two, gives 2.935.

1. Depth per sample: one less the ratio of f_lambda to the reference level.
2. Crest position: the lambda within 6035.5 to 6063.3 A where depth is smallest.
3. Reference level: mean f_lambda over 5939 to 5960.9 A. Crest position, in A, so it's 6059.13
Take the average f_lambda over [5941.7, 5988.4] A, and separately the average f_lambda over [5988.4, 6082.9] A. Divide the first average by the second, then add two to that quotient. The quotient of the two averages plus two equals 2.97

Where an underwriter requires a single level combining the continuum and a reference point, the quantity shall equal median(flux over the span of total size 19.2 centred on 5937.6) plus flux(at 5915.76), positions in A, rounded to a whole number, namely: 228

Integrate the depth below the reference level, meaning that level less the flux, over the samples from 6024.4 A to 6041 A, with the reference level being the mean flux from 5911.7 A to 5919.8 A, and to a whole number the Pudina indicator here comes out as -150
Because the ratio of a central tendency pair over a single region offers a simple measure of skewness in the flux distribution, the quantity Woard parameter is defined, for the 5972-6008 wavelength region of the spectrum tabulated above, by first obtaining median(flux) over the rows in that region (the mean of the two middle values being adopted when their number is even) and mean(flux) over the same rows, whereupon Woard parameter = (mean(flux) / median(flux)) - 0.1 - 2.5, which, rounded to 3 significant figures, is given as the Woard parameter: -1.59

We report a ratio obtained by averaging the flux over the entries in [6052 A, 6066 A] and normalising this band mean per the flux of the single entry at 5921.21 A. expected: 0.96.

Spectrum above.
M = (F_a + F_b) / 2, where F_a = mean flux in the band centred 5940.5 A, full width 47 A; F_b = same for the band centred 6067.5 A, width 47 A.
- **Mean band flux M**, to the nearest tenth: 120.5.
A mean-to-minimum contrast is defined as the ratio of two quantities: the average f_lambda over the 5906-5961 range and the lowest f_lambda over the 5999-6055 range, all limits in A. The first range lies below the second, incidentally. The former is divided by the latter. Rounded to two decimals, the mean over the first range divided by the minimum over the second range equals 1.04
